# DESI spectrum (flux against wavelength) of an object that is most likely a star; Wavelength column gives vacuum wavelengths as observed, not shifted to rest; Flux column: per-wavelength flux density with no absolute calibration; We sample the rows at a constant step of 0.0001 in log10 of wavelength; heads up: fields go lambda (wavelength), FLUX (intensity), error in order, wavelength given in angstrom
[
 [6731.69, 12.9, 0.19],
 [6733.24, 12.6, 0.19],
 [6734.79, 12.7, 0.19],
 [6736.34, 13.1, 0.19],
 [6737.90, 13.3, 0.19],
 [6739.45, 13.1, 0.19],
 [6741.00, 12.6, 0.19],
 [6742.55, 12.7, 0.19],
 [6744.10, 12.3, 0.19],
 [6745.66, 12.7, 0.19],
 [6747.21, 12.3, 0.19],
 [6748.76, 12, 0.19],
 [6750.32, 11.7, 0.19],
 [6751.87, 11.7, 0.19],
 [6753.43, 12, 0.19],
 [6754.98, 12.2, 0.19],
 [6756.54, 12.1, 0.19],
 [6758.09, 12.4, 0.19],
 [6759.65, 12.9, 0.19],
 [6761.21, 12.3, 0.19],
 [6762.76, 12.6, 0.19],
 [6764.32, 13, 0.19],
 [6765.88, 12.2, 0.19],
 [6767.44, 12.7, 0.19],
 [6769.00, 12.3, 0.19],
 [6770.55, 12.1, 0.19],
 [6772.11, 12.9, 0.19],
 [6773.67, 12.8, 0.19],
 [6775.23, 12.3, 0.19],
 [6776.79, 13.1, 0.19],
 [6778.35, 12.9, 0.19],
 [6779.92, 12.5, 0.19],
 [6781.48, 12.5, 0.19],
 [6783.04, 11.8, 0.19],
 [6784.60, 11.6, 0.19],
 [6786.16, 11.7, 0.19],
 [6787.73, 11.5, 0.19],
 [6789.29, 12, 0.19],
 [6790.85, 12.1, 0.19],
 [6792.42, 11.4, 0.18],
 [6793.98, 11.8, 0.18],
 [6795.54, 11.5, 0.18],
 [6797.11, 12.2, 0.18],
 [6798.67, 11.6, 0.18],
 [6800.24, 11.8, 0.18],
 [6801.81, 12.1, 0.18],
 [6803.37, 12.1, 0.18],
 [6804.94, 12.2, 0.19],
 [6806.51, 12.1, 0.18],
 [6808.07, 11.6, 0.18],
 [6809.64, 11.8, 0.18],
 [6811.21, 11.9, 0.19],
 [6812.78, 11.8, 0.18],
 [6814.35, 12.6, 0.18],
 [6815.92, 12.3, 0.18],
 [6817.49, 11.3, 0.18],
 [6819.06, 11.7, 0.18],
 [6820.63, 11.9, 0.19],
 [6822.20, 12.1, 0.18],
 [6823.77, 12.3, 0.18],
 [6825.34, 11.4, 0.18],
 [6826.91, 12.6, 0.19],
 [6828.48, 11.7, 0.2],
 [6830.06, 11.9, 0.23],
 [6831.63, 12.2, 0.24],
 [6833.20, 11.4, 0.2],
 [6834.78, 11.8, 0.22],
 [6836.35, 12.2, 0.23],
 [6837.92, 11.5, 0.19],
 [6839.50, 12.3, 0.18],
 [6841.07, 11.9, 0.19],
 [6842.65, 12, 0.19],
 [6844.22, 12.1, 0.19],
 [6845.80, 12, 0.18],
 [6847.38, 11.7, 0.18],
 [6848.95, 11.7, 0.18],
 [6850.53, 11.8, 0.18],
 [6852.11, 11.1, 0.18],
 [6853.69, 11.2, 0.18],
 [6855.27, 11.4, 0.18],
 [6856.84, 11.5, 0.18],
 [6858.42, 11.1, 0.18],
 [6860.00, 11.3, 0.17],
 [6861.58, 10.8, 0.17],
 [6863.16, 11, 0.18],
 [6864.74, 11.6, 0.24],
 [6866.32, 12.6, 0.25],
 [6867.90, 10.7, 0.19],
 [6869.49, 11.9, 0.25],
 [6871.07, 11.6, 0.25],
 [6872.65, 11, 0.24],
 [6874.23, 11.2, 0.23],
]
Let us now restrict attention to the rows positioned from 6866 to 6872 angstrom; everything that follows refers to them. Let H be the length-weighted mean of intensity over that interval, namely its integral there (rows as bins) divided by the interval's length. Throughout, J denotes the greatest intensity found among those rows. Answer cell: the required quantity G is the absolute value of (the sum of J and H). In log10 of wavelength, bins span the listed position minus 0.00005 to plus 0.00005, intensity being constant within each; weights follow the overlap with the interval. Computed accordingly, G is 24.2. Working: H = 11.6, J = 12.6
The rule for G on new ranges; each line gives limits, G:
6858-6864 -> 22.4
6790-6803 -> 24.0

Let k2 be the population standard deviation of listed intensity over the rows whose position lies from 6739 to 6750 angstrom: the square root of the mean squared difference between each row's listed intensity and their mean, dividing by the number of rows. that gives 0.33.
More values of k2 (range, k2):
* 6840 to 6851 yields 0.15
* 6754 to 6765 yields 0.32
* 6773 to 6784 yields 0.40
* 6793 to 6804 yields 0.25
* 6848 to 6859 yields 0.26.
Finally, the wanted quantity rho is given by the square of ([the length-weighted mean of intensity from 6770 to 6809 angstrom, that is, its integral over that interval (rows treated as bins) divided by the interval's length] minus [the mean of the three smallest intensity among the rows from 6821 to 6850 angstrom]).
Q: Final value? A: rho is 0.43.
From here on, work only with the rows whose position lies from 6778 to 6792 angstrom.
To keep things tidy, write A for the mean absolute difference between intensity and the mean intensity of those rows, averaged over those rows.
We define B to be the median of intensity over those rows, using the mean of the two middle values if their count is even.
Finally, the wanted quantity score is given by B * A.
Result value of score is 4.6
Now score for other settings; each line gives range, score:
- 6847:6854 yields 3.3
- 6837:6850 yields 2.4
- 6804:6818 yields 3.6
